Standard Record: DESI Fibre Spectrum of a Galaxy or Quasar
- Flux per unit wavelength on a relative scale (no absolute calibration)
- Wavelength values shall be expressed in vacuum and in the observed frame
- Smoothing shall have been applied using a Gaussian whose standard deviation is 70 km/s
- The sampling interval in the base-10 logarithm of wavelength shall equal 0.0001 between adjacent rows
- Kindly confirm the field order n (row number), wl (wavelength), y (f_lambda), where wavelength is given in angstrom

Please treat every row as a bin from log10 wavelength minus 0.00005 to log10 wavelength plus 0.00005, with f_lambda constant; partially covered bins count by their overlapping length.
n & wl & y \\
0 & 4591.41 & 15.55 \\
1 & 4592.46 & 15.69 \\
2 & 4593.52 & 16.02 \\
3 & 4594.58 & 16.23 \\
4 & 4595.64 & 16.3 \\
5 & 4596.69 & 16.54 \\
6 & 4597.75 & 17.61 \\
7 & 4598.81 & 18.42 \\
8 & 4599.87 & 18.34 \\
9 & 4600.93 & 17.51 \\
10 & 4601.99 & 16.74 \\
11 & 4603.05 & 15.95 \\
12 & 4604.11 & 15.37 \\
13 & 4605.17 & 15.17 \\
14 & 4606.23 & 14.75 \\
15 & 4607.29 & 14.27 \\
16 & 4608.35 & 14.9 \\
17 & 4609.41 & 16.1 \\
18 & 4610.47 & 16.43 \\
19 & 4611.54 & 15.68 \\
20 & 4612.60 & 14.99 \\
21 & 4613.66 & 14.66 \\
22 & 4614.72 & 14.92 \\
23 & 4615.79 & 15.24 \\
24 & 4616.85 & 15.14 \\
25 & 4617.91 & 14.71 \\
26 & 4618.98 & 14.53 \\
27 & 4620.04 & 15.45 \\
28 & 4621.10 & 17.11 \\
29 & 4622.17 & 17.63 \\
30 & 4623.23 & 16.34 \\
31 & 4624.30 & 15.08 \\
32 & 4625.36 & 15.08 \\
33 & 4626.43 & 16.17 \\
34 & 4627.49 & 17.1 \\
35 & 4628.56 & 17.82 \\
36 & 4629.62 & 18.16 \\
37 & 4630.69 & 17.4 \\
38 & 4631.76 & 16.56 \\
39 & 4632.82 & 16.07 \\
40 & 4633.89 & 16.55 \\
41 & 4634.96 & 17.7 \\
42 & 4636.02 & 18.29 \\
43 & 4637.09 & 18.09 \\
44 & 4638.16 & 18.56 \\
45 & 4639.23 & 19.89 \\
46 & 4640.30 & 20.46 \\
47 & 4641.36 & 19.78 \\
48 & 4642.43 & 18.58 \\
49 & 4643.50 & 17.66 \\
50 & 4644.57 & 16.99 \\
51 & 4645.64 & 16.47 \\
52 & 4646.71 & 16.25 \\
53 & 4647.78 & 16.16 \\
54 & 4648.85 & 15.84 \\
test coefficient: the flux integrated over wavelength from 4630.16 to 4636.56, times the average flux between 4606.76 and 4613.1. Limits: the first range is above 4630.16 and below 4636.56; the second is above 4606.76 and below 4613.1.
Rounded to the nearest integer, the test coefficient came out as 1685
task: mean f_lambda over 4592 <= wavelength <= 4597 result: 16.2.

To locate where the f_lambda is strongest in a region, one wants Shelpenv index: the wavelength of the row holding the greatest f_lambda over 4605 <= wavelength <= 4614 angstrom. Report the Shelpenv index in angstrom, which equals 4610.47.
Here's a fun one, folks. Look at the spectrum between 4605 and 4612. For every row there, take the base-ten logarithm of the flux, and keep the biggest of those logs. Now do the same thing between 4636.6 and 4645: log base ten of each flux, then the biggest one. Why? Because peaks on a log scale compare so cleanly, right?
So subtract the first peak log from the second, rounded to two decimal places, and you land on 0.10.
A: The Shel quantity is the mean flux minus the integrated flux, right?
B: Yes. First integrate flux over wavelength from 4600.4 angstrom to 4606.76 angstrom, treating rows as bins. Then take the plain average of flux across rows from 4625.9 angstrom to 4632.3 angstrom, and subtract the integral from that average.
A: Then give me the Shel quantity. -84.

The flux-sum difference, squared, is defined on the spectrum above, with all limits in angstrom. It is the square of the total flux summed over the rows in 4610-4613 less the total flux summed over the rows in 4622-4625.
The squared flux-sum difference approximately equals 4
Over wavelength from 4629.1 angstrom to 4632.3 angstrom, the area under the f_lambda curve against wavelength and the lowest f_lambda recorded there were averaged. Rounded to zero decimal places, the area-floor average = 36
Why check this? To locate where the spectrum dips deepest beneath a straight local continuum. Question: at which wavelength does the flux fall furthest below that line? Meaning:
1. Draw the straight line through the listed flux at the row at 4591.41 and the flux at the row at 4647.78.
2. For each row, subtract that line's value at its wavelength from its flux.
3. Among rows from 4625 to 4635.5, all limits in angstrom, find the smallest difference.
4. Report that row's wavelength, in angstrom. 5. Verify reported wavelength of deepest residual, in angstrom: 4625.36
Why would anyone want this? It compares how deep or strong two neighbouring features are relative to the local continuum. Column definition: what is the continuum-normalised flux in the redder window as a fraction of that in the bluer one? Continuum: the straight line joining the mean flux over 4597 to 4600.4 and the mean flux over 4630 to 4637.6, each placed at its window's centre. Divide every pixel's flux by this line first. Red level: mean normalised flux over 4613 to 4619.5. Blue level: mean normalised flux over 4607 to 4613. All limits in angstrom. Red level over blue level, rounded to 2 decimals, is 0.97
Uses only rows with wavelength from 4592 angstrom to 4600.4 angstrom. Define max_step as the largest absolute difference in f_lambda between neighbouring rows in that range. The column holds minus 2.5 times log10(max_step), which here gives -0.07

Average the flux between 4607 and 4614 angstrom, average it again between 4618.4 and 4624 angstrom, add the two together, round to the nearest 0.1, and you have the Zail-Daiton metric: 31.5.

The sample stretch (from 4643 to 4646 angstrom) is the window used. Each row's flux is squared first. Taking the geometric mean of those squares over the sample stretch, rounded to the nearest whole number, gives 290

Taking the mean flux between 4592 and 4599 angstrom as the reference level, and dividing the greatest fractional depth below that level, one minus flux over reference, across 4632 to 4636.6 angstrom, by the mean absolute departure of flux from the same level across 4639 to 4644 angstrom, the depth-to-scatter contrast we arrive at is 0.01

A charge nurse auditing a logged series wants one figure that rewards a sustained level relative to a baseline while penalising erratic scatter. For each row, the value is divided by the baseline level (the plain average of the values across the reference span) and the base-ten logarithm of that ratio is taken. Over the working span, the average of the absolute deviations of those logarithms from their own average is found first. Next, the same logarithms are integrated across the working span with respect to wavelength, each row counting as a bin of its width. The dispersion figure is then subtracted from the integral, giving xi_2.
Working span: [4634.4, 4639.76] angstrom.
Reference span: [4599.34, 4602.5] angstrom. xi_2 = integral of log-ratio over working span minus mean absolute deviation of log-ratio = 0.11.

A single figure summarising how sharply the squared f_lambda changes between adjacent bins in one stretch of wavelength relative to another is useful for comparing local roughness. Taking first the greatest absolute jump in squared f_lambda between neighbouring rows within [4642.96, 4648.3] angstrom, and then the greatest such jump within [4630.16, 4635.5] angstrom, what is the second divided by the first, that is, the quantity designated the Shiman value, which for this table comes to 1.70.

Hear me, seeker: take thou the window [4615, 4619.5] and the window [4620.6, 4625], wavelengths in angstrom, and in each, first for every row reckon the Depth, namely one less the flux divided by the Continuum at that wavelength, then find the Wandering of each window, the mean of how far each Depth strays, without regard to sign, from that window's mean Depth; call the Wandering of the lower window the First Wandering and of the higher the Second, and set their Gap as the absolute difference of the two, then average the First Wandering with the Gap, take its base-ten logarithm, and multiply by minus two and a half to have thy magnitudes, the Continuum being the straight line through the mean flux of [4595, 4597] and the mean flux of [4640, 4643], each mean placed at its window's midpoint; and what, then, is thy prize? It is 4.03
